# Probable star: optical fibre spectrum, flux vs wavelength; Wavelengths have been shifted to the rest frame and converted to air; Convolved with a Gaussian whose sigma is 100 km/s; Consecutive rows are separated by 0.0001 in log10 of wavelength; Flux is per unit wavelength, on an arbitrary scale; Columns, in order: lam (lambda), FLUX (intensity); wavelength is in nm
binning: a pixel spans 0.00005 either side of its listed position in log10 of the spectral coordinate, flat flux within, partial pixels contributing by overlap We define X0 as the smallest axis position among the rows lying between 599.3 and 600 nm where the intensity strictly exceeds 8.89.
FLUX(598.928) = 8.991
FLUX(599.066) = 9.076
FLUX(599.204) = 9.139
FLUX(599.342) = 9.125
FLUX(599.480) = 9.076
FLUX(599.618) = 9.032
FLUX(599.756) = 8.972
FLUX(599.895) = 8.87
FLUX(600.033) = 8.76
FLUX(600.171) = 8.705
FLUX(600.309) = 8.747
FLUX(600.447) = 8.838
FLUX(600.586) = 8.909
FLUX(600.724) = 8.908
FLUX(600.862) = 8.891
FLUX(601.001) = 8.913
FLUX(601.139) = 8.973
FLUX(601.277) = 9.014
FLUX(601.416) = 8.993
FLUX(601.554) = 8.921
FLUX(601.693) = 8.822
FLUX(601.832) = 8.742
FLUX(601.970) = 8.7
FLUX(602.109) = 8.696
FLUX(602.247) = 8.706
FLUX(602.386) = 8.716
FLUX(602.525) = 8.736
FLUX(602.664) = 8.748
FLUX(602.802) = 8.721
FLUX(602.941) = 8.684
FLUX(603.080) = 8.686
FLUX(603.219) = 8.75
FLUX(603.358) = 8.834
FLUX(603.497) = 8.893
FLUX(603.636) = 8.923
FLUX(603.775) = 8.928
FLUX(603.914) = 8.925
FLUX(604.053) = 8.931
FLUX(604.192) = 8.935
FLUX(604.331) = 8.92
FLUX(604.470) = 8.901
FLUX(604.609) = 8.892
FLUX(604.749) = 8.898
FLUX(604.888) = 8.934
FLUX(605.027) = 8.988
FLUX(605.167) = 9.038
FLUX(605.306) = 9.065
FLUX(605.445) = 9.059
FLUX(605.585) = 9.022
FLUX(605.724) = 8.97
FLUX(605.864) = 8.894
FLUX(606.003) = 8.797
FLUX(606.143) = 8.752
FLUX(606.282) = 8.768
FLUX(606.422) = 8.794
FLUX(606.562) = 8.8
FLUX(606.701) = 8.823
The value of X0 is 599.342 nm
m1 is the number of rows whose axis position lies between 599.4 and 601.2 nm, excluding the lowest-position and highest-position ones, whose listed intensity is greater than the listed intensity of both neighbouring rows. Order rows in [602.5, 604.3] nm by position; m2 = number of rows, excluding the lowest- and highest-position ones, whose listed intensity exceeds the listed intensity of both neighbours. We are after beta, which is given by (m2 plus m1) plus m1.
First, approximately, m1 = 1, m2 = 2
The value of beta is 4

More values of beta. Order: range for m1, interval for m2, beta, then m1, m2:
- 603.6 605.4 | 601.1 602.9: 6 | 2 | 2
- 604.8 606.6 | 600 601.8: 4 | 1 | 2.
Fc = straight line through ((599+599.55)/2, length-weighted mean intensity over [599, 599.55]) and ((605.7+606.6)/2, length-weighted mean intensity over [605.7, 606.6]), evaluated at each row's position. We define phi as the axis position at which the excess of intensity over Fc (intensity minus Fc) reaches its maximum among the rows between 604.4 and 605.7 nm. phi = 605.306 nm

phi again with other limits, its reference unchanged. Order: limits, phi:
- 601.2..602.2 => 601.277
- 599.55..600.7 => 599.618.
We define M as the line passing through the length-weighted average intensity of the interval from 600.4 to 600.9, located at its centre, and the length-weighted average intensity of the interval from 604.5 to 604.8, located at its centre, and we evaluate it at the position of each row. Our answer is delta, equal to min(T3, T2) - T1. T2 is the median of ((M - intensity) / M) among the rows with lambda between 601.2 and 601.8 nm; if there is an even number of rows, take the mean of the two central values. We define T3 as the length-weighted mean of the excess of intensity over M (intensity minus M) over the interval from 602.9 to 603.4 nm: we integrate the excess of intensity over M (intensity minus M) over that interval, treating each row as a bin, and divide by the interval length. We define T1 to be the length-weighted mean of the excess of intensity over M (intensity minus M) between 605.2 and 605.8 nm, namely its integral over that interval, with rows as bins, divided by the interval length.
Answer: -0.30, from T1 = 0.15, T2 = -0.008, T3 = -0.15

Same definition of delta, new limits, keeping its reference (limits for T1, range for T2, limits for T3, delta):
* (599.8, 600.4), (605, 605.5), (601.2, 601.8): 0.09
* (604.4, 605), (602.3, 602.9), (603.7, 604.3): -0.02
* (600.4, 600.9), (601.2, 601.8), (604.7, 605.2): -0.01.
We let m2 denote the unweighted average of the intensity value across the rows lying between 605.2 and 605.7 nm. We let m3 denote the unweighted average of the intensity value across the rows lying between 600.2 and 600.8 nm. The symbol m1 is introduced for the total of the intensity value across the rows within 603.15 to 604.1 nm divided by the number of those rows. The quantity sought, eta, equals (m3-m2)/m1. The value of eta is -0.022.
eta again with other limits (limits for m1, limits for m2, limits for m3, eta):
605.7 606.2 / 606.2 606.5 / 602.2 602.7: -0.006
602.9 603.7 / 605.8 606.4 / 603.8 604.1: 0.014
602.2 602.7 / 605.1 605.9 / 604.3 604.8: -0.012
